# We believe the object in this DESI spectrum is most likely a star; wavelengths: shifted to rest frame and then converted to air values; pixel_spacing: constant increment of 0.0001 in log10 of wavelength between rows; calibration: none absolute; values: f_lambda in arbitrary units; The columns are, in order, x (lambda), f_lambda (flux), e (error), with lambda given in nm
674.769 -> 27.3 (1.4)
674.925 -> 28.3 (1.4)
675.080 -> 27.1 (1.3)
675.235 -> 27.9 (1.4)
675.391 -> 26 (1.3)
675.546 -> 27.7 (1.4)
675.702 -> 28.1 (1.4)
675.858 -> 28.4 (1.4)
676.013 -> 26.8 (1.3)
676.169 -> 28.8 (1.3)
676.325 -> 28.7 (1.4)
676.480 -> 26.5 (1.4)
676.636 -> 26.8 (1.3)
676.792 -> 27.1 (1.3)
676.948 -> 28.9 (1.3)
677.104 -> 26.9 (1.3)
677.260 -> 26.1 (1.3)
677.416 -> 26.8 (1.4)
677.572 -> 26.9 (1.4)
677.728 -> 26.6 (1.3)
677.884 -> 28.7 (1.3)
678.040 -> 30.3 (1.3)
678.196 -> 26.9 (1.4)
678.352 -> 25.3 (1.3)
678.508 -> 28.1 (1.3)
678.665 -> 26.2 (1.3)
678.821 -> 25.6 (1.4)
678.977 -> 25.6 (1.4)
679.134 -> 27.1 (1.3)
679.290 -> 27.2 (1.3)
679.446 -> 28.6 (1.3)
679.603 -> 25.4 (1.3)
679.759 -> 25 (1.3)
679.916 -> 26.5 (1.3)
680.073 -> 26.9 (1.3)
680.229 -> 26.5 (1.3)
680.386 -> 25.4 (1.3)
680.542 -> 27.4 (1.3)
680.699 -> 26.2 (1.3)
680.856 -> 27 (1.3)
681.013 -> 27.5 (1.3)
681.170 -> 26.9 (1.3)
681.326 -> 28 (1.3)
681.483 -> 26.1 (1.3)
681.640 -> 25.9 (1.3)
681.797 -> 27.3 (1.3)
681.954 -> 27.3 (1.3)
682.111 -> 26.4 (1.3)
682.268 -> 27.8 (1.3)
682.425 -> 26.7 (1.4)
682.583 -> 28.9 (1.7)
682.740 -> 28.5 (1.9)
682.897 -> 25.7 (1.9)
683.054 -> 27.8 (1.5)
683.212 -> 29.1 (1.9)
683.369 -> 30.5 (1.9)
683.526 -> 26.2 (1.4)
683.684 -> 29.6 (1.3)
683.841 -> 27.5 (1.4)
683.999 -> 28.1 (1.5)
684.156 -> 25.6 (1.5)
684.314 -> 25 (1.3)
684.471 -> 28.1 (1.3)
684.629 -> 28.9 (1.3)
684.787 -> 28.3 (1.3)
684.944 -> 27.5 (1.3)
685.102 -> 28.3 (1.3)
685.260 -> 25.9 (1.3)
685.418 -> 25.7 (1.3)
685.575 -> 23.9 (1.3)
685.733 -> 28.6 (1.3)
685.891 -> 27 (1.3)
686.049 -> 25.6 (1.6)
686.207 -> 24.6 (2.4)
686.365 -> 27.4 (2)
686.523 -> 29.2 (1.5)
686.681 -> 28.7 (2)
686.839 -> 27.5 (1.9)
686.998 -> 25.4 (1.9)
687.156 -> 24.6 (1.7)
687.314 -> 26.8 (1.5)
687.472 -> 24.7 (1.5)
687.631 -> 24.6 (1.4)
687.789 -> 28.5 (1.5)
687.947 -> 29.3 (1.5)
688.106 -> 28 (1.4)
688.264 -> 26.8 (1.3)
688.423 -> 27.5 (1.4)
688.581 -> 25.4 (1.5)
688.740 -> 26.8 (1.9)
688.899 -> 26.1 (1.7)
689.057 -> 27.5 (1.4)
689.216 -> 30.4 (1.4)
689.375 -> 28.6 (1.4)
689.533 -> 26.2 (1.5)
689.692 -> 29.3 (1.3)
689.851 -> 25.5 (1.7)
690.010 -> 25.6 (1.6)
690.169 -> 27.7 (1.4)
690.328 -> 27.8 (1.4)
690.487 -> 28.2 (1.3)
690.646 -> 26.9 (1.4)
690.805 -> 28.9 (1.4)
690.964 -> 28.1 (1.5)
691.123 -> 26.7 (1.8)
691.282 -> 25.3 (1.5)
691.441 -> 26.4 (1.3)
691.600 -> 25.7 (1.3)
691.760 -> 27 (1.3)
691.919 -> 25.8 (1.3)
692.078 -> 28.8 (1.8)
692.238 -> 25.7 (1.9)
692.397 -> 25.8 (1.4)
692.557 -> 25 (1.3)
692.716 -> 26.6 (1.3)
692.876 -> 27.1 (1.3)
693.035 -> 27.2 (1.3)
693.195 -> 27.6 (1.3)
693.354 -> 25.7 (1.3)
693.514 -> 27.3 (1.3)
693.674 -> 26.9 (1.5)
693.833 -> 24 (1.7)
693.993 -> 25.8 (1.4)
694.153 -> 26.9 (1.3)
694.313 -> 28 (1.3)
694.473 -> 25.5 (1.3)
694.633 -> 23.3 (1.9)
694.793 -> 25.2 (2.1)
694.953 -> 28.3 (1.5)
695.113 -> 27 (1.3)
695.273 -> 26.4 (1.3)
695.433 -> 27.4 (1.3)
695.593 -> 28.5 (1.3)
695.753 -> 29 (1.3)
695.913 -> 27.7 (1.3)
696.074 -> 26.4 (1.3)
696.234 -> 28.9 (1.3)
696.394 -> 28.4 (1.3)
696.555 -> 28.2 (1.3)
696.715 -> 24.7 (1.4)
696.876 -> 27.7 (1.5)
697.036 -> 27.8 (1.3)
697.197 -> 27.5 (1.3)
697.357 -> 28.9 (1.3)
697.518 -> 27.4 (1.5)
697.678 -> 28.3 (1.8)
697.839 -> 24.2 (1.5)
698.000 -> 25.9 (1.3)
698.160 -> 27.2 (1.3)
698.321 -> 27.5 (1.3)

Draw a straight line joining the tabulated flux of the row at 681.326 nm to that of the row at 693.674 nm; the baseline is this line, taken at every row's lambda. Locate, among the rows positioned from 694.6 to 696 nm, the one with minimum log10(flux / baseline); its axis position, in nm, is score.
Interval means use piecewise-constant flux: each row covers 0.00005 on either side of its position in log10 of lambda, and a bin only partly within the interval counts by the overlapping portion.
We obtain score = 694.633 nm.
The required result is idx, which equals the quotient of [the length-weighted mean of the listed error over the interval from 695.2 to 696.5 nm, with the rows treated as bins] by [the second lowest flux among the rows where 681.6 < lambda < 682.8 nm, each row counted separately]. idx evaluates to 0.0492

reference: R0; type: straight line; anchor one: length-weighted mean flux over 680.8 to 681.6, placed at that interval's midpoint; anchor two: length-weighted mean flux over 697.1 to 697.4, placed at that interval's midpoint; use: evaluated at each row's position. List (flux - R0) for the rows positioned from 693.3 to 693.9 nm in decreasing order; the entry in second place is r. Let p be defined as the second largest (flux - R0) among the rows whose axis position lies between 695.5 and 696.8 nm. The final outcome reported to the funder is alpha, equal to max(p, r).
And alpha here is 0.9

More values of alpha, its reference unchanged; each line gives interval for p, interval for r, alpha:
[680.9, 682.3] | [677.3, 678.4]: 1.9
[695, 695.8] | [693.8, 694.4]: 0.5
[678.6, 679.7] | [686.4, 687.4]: 1.3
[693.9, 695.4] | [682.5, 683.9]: 2.4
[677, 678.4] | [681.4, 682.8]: 1.9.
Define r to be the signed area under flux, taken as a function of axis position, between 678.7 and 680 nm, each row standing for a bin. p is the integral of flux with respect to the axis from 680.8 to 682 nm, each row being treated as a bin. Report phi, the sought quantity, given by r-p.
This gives 1.9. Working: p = 32.4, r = 34.3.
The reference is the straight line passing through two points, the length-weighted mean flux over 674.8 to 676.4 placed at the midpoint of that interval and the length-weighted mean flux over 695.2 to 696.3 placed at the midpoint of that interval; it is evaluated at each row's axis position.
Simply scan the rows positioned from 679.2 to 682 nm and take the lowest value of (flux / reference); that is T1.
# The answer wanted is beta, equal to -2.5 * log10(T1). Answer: 0.11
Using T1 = 0.90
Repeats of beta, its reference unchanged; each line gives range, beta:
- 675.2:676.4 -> 0.07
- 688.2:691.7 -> 0.10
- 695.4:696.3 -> 0.05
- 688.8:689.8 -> 0.07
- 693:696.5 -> 0.19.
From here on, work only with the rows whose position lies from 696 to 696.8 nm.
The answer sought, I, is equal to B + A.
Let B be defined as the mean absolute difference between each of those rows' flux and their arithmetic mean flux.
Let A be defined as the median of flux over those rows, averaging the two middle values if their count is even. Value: 29.62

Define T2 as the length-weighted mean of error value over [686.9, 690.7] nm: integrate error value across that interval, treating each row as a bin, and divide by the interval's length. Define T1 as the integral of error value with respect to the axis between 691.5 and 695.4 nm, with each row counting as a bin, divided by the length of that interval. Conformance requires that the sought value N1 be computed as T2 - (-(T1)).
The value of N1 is 2.95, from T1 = 1.44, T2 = 1.50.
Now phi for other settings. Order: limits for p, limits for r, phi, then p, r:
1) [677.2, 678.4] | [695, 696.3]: 3.2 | 32.7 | 36.0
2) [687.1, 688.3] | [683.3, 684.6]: 3.8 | 32.0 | 35.9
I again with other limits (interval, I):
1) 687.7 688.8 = 28.48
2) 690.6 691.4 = 27.96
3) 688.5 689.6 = 28.13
